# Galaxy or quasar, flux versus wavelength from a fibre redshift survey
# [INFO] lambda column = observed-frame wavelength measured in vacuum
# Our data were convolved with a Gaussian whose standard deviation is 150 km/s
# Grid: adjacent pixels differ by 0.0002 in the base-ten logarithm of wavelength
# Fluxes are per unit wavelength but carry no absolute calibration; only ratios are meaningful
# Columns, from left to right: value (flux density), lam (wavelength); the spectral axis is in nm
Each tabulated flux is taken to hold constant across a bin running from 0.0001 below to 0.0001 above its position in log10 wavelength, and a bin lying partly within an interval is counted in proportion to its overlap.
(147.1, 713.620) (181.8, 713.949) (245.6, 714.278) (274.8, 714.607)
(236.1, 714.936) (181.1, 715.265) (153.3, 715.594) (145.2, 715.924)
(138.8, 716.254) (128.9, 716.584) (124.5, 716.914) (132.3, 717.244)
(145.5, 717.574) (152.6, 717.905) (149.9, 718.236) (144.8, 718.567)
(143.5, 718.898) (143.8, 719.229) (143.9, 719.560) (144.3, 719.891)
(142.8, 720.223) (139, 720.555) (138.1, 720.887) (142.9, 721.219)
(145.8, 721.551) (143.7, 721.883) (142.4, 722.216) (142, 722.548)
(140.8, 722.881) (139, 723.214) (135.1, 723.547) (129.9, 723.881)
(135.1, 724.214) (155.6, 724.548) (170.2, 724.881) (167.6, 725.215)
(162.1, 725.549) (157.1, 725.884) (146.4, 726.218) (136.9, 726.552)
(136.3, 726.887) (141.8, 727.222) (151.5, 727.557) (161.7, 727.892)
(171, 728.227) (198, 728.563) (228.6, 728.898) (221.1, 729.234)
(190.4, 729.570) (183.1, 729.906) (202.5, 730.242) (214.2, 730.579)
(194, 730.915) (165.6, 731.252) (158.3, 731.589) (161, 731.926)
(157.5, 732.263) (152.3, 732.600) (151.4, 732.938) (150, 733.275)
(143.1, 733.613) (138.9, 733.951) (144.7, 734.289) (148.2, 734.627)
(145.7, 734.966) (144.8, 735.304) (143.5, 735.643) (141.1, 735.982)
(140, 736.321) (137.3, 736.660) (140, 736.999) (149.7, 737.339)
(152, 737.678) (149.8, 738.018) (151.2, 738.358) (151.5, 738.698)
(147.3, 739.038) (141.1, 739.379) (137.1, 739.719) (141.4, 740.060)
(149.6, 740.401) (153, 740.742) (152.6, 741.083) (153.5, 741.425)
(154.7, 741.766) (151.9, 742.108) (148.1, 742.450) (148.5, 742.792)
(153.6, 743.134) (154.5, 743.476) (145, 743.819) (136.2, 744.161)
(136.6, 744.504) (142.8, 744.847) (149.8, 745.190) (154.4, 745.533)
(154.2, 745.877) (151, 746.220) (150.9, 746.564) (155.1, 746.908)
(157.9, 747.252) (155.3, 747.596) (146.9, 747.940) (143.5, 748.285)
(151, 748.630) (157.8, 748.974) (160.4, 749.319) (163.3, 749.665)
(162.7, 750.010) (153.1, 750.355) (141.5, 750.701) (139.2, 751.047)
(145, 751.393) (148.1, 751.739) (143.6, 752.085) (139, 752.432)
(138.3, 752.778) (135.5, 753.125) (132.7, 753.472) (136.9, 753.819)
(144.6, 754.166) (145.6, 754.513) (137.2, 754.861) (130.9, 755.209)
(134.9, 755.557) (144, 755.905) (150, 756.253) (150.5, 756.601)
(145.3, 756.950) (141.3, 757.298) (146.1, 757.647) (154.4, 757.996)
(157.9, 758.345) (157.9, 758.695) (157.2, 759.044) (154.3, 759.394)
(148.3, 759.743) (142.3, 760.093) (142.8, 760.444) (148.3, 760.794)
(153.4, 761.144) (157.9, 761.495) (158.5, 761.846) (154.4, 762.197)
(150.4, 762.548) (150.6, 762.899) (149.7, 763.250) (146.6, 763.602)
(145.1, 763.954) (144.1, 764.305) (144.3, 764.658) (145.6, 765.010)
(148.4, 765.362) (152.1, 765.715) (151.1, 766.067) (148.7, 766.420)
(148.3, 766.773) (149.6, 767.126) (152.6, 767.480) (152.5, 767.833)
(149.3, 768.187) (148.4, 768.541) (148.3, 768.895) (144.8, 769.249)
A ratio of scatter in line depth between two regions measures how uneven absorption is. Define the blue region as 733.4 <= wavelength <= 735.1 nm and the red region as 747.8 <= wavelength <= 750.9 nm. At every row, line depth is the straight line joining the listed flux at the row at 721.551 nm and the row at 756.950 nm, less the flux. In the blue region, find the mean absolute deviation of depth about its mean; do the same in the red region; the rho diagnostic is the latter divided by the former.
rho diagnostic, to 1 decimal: 2.7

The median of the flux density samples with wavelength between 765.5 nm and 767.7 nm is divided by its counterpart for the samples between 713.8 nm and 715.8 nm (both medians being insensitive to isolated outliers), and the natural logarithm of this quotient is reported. -0.33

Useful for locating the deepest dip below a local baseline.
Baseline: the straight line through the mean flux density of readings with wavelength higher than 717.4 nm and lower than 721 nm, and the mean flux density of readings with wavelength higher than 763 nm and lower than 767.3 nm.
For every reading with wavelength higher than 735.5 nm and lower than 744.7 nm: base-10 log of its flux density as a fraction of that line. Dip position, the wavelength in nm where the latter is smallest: 744.161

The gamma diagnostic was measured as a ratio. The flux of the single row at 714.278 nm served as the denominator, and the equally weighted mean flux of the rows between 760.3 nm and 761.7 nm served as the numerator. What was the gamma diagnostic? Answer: 0.61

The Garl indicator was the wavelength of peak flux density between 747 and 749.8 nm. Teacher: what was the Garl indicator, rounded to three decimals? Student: 749.665 nm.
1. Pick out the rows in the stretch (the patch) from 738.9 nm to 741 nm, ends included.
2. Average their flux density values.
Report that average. 145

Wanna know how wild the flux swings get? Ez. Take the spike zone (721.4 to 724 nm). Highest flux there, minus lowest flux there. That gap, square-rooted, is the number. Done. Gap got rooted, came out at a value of 4.0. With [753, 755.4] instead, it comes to 3.8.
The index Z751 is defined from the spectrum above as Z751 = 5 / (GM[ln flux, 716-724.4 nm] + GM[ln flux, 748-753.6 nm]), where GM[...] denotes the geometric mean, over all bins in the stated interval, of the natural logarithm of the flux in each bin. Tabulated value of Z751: 0.503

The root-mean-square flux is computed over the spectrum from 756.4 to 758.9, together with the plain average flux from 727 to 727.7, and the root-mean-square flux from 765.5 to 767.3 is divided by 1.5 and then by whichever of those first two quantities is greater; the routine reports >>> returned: 0.664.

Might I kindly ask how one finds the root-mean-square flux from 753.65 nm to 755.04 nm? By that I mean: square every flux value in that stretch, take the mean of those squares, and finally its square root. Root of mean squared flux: 141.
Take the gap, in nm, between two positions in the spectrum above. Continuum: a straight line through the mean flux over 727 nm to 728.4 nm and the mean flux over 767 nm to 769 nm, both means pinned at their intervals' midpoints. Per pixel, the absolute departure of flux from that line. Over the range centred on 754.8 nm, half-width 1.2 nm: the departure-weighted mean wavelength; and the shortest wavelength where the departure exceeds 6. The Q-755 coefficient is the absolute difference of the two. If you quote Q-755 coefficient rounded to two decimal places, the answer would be 1.09 nm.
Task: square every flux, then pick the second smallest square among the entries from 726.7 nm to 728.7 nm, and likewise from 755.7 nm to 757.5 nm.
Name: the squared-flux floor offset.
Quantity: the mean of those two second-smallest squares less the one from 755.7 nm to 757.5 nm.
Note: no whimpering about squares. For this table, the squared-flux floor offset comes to -314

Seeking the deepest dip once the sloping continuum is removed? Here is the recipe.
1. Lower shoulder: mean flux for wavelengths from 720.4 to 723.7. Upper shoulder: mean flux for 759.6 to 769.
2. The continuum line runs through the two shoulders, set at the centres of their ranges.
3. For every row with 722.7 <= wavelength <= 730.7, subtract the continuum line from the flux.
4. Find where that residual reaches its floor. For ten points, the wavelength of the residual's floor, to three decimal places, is 723.881 nm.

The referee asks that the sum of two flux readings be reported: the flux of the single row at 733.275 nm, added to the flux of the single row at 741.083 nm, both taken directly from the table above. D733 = 303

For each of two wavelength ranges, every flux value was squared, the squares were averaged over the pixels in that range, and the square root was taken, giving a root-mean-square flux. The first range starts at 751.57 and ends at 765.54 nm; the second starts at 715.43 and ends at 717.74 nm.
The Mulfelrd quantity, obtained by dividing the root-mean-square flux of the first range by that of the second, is 1.057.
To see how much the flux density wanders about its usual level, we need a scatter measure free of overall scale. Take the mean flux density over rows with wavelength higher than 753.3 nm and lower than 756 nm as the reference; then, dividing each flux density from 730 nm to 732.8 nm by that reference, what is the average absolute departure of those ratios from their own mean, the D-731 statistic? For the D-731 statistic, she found 0.15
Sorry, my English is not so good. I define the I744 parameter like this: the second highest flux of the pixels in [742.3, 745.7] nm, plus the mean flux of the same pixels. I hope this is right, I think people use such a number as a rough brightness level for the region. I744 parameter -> 301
